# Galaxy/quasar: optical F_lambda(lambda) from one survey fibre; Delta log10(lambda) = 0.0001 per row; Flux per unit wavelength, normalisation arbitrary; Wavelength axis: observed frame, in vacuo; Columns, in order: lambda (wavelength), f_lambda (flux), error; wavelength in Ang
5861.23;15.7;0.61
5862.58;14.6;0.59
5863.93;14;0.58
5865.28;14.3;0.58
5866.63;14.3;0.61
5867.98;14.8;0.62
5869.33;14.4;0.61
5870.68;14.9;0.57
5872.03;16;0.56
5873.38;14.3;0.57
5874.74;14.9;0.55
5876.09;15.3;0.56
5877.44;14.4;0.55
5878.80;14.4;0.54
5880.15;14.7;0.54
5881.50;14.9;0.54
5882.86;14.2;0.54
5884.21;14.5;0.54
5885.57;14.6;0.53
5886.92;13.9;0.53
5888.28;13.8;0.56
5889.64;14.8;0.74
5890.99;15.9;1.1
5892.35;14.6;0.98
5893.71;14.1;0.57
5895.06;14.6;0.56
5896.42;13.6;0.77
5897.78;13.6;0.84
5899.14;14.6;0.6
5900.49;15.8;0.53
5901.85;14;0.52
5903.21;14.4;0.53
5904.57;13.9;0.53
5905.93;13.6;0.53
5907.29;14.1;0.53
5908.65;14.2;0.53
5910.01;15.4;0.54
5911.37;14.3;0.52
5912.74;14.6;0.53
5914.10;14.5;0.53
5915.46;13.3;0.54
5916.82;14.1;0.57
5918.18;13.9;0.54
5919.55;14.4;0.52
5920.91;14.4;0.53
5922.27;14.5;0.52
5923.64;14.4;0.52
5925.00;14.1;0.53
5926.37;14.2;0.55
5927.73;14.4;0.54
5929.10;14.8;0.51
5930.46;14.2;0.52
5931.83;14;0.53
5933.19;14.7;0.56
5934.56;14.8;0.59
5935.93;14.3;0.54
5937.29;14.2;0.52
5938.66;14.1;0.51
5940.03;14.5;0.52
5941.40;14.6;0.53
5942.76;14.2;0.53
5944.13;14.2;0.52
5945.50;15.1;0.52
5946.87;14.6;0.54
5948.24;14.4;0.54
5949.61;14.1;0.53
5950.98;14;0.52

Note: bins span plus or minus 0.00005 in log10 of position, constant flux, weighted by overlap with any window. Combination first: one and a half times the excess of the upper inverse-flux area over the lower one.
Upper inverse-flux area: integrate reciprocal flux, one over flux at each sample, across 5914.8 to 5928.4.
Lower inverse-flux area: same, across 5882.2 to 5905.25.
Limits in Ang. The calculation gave -1.0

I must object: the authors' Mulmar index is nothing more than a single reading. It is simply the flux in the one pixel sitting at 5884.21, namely 14.5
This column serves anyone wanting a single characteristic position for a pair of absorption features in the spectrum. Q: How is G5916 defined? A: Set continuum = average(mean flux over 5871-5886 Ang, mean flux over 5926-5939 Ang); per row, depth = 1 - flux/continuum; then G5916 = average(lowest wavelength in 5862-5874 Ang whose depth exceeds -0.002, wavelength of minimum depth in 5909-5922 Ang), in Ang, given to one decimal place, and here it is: 5887.0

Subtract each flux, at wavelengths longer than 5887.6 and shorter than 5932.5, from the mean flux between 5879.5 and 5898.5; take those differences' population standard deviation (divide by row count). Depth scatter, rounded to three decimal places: 0.561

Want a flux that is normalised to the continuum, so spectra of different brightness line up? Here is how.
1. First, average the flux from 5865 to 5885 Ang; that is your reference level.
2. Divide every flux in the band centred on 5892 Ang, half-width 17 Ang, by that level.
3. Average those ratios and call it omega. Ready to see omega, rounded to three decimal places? 0.982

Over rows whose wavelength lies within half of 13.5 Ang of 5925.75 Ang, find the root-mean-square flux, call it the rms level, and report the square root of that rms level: 3.79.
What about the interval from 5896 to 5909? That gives 3.77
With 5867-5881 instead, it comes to 3.85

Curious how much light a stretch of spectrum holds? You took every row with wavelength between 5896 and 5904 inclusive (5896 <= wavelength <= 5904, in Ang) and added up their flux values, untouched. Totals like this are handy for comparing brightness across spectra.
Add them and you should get 86.0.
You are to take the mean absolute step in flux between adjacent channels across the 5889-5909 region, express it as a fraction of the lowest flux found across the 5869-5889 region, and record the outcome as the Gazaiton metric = 0.053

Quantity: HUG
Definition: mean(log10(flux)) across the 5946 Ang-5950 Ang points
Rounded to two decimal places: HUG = 1.16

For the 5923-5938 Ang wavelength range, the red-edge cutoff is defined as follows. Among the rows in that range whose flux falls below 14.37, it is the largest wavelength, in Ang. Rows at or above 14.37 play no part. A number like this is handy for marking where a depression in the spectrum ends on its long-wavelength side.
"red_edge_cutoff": 5937.29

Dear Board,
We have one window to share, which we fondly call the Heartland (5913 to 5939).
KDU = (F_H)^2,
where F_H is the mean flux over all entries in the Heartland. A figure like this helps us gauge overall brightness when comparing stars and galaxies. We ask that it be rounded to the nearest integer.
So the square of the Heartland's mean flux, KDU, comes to 204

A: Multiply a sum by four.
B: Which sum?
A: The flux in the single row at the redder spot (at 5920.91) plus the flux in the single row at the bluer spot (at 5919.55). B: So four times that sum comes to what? 115.2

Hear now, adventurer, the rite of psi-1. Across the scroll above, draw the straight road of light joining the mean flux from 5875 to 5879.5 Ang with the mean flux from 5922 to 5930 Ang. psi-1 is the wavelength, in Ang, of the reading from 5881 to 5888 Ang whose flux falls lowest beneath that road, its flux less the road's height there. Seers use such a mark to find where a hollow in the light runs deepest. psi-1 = 5886.92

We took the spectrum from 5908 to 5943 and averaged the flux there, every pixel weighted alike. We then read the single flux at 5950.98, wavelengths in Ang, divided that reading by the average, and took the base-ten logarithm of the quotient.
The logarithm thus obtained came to -0.011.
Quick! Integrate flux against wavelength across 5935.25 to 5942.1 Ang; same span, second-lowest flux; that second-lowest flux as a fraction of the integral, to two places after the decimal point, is 0.14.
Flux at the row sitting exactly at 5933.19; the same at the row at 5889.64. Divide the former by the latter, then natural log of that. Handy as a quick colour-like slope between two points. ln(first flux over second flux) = -0.007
